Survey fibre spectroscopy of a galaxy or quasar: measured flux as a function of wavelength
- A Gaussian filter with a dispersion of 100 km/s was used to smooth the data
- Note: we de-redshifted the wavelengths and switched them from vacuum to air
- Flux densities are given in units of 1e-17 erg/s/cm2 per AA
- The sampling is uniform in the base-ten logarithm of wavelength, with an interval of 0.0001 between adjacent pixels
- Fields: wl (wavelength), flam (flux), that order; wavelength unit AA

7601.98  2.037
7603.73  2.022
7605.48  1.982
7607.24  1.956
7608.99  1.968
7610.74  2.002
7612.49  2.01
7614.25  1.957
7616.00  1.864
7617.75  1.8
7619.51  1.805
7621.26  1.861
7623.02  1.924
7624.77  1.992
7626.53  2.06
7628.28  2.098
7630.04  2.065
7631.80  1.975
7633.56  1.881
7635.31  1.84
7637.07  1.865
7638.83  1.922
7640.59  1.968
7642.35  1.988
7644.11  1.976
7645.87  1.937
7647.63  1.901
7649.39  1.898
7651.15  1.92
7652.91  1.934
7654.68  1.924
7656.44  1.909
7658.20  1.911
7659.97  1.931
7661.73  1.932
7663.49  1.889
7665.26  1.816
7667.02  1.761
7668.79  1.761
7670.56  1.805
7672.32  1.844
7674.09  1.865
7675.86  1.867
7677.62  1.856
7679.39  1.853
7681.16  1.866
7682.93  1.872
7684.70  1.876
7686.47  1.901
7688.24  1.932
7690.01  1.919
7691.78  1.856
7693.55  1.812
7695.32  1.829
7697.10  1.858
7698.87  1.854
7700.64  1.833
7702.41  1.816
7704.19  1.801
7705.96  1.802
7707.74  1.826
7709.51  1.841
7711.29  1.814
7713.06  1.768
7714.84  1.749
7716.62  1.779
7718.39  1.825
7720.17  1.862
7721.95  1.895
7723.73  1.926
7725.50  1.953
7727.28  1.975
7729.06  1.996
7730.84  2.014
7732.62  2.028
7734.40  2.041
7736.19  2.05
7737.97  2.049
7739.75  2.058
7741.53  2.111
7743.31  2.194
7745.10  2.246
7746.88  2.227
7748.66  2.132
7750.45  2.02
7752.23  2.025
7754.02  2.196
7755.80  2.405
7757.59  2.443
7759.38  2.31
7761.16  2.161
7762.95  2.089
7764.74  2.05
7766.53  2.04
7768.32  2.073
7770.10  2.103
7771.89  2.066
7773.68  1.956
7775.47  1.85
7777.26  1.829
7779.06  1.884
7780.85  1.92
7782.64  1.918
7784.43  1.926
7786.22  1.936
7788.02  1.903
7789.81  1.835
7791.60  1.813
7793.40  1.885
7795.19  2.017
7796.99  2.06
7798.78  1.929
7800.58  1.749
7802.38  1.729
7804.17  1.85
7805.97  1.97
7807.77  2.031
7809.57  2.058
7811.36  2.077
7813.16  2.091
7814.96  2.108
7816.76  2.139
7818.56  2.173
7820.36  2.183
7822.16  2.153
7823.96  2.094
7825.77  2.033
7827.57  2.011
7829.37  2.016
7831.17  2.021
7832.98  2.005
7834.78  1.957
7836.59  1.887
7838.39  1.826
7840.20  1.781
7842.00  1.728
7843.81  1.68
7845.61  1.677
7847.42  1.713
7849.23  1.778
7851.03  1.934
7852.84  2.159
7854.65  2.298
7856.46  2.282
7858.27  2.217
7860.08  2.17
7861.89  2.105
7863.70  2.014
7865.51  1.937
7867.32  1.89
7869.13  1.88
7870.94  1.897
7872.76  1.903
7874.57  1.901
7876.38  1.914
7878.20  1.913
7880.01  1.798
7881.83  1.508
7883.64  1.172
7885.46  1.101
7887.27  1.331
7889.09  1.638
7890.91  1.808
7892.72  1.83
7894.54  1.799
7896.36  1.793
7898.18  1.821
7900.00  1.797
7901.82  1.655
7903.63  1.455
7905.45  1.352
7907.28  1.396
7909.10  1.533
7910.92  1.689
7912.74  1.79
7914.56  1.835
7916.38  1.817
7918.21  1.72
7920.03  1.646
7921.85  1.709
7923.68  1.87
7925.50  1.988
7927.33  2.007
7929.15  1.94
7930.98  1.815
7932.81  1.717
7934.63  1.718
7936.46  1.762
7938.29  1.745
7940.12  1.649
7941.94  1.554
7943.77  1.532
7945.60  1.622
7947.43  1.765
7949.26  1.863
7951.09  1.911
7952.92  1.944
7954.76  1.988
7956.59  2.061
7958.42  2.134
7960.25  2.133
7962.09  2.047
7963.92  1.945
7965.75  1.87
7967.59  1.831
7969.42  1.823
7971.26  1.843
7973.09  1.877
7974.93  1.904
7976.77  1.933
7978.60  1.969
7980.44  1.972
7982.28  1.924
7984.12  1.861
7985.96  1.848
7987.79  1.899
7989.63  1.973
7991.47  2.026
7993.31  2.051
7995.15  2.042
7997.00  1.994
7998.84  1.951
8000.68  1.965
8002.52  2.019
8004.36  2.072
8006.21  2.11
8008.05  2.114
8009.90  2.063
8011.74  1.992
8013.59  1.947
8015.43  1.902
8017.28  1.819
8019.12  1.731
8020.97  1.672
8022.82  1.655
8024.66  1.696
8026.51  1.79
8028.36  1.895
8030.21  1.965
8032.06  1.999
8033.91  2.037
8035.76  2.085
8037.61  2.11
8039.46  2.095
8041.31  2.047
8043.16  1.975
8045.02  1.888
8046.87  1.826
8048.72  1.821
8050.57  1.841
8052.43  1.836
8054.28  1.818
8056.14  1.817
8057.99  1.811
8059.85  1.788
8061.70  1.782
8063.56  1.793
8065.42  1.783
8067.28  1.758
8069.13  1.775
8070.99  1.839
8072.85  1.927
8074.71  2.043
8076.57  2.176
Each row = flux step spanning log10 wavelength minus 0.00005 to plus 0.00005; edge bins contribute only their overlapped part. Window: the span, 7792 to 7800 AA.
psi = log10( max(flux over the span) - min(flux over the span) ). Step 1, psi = -0.76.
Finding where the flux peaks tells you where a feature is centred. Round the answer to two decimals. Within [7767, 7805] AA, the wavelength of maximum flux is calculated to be 7770.10 AA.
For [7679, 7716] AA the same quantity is 7688.24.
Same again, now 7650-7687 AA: 7652.91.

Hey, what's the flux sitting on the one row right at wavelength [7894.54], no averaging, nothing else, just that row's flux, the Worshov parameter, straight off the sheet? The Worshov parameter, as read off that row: 1.799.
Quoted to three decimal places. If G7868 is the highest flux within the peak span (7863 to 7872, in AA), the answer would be 2.014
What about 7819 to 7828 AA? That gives 2.183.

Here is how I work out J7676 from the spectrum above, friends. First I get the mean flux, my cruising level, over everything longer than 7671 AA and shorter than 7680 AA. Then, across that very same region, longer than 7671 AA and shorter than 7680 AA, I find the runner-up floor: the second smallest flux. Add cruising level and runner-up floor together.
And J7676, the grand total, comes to 3.71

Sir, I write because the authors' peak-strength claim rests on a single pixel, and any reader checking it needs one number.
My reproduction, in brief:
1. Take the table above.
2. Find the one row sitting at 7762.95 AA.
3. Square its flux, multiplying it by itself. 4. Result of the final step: 4.4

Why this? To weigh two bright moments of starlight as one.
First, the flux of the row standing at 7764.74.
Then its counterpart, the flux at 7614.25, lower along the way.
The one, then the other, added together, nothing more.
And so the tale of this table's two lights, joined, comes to 4.01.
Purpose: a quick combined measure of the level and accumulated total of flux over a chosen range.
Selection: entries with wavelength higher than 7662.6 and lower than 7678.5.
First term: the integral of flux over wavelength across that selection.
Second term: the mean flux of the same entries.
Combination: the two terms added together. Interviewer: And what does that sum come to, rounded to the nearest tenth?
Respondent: 30.9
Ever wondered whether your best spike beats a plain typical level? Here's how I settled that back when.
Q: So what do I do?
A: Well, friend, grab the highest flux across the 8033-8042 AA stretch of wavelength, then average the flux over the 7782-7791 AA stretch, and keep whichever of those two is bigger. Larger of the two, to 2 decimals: 2.11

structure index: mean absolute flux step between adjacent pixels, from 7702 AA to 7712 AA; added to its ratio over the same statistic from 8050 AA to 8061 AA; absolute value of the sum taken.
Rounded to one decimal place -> 1.6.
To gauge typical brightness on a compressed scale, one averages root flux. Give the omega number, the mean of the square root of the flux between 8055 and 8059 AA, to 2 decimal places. 1.35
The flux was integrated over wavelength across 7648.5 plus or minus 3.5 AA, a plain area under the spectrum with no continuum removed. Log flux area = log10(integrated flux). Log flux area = 1.13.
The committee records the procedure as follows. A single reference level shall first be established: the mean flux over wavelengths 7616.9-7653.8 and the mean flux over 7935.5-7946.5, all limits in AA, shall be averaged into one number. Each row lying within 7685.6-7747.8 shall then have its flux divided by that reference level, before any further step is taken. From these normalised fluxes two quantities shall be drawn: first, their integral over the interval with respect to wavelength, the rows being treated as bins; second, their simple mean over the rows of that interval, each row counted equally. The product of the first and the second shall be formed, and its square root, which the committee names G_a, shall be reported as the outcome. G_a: 8.5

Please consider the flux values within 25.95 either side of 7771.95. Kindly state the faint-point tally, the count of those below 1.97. 12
